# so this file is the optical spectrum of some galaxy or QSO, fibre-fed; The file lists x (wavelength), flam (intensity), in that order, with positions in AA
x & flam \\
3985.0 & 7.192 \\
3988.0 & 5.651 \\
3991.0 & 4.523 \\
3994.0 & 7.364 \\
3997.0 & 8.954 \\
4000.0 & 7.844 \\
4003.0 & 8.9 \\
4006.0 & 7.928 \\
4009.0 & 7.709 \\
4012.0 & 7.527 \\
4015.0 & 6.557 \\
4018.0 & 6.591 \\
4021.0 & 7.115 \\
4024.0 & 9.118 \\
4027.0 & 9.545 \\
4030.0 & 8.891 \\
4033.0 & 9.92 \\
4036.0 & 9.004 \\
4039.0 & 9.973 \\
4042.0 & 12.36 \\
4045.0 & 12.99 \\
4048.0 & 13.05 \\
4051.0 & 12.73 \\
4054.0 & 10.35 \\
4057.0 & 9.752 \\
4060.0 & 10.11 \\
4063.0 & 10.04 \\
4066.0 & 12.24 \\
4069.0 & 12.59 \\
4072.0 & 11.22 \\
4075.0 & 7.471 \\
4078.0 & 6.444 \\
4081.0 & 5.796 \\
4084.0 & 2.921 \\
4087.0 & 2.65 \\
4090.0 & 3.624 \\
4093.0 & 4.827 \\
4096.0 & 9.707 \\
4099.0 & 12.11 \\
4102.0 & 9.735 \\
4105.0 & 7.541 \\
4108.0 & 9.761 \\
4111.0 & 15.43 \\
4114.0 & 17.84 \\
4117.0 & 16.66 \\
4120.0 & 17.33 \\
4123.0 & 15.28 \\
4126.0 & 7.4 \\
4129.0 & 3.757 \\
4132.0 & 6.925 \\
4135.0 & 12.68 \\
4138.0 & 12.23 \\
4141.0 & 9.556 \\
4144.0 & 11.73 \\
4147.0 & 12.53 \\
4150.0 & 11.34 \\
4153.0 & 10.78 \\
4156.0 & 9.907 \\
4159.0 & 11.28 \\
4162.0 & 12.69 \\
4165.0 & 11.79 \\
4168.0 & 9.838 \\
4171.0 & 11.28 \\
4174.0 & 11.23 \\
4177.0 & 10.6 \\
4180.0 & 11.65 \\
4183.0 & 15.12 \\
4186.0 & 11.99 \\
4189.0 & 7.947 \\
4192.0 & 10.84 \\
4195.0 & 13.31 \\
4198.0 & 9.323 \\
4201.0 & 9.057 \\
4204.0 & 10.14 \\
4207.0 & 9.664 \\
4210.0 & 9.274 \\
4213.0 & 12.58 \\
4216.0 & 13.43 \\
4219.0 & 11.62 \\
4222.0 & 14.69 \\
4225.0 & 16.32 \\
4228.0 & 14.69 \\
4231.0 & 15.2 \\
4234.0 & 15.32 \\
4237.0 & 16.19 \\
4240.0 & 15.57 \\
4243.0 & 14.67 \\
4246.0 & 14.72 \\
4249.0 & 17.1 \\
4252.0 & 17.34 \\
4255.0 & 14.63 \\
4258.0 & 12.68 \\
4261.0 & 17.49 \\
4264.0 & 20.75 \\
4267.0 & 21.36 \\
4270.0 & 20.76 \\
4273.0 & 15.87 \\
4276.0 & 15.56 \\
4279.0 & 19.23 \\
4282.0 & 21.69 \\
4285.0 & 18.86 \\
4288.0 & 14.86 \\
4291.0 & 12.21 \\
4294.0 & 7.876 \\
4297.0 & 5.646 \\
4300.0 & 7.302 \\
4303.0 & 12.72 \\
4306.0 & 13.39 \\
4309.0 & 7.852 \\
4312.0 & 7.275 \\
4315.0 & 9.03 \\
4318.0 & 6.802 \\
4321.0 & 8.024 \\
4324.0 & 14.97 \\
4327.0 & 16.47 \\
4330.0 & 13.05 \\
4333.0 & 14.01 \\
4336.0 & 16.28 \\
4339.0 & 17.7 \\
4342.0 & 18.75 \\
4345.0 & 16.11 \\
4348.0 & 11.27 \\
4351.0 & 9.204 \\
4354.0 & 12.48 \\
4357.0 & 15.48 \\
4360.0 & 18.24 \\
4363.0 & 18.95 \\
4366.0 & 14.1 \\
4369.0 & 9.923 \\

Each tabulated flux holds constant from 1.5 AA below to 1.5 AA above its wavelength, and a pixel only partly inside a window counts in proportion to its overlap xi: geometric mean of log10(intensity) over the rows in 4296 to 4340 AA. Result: 1.01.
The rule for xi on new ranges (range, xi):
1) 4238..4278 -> 1.22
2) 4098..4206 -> 1.03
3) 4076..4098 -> 0.64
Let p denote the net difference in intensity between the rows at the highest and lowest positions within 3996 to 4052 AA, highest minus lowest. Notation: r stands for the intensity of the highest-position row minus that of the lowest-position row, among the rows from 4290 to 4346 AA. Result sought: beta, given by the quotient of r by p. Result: 1.0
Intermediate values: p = 3.8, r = 4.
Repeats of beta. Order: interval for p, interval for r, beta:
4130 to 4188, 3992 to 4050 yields 1.1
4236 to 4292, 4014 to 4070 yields -1.5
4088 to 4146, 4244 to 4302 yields -0.9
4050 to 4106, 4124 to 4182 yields -0.8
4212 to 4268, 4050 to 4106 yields -0.6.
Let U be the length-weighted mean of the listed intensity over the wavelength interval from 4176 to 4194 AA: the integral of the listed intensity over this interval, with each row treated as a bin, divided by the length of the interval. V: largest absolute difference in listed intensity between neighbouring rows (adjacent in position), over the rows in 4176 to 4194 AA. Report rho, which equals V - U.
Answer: -7.4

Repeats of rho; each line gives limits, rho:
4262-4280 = -14.0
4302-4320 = -3.8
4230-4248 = -14.4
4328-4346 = -13.4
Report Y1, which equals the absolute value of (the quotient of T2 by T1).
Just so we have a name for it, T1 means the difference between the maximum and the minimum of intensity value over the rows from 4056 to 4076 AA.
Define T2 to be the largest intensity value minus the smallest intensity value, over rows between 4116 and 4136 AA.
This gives 2.7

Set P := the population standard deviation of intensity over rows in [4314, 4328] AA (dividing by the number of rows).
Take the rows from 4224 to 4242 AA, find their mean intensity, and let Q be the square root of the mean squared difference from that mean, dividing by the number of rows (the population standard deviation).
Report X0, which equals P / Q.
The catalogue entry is 6.9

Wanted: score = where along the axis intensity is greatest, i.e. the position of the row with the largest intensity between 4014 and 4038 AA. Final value 4033.0 AA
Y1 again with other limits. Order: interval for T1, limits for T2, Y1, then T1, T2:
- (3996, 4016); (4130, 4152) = 2.4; 2.4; 6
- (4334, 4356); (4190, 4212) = 0.4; 9.5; 4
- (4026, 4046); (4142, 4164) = 0.7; 4.1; 3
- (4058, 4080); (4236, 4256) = 0.4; 6.1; 3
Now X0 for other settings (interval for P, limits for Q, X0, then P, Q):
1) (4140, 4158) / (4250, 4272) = 0.3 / 1.0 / 3.1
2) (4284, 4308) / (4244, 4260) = 2.4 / 4.1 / 1.7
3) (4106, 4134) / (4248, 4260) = 2.6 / 5.0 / 1.9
